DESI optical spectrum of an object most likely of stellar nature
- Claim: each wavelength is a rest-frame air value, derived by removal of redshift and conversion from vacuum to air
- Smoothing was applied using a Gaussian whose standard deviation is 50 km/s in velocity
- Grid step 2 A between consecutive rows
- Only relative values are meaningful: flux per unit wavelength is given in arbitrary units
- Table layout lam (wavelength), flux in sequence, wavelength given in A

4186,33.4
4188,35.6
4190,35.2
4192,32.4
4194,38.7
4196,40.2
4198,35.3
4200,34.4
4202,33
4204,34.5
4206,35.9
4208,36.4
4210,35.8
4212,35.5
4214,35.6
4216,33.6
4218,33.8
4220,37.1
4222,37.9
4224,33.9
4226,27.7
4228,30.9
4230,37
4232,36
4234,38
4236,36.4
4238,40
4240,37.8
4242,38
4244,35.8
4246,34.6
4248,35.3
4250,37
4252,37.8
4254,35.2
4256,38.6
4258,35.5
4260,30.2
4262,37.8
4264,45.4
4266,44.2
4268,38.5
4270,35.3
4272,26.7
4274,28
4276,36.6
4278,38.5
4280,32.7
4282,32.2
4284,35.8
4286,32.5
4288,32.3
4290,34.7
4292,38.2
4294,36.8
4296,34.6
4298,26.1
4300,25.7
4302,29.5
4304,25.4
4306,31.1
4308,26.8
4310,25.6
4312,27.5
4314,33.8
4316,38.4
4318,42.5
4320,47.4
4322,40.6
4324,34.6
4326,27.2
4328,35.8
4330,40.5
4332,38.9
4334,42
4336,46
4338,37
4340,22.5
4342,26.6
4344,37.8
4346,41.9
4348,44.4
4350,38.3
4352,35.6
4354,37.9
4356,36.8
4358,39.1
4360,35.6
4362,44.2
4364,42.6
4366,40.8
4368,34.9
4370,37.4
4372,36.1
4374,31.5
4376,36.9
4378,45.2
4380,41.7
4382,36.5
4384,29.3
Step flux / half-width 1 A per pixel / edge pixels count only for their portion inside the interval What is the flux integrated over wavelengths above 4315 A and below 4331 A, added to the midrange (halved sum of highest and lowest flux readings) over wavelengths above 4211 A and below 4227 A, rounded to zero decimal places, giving 647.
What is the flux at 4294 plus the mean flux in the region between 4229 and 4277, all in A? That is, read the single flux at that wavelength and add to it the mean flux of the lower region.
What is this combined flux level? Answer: 73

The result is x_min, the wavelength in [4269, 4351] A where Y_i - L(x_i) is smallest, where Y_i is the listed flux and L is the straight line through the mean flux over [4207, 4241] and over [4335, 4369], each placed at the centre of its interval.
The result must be 4340 A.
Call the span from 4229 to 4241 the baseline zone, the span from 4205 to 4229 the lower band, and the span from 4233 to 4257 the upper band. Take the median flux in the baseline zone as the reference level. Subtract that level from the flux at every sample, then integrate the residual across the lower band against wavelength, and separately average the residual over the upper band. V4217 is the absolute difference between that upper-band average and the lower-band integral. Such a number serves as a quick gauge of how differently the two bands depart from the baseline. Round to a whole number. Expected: 69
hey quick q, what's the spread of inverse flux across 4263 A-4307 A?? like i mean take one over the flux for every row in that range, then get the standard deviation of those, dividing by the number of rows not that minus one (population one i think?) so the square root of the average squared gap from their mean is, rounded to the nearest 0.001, 0.005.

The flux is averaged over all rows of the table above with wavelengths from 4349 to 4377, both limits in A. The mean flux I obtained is 38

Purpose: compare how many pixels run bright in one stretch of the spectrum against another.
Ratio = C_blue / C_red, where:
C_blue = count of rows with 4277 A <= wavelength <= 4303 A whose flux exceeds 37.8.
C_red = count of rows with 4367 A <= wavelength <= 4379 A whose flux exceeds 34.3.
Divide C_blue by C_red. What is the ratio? 0.4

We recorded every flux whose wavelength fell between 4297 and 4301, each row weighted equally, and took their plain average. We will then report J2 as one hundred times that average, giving 2590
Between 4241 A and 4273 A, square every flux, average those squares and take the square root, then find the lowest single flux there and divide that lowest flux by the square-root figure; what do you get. 0.72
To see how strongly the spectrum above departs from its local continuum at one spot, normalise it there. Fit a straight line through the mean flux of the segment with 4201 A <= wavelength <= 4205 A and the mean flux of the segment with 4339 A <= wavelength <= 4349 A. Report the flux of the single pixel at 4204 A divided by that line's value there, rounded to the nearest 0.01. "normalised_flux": 1.02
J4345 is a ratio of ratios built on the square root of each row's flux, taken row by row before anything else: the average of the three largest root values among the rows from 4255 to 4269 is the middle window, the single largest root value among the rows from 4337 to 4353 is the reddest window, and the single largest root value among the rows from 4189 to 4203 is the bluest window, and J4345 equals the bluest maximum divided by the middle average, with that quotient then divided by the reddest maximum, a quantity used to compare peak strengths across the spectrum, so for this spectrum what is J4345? 0.146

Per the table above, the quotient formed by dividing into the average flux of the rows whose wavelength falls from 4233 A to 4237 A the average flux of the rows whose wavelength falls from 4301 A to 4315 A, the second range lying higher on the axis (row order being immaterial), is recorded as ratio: 1.3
